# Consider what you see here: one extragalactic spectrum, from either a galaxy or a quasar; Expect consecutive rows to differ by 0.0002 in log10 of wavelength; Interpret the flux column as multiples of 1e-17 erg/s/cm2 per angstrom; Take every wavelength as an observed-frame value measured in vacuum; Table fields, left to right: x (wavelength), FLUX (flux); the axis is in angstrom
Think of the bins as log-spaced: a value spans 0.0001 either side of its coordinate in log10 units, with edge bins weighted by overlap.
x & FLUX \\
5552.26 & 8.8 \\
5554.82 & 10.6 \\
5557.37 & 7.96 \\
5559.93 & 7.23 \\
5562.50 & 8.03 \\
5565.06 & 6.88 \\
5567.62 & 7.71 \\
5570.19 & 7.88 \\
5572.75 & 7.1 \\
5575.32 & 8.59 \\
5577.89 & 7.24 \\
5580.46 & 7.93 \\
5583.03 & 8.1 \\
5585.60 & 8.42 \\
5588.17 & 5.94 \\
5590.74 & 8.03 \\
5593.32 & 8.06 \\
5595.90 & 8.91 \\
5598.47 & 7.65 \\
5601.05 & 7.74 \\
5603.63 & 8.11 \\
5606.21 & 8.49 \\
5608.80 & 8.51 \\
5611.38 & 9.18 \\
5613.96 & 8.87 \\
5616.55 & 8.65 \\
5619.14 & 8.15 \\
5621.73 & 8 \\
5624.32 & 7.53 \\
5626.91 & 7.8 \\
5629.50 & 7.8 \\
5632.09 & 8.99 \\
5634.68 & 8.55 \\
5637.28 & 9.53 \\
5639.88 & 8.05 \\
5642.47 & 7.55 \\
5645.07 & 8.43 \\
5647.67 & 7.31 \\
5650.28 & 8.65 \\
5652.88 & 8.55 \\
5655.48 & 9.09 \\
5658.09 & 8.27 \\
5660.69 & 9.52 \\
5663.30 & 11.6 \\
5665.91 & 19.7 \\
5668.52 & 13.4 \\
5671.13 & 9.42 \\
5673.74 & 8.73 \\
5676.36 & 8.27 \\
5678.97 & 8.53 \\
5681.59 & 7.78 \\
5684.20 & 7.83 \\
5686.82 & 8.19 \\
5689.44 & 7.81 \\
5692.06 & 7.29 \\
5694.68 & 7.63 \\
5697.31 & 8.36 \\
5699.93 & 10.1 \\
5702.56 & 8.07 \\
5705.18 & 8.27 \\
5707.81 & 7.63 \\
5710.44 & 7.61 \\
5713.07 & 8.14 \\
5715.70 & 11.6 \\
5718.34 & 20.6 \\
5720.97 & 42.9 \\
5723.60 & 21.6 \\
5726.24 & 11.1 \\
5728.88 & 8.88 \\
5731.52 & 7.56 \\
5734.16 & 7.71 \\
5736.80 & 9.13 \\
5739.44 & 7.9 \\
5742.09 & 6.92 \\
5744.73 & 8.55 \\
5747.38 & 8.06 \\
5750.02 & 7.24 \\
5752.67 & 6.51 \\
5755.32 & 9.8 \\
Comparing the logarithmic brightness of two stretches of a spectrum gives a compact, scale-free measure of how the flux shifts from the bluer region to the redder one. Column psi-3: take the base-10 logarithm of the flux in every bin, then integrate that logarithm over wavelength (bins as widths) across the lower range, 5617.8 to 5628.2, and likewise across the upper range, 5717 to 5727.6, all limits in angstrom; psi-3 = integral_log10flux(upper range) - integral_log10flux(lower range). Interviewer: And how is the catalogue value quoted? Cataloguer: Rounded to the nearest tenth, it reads 4.8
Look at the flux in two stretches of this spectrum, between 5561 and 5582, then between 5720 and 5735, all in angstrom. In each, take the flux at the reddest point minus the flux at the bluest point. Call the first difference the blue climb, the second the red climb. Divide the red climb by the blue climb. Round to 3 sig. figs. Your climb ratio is 352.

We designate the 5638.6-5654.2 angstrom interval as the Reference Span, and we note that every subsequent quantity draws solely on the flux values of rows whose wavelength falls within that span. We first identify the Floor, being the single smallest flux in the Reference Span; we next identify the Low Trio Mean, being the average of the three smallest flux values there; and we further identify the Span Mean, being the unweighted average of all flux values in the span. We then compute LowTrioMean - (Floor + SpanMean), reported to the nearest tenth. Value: -7.8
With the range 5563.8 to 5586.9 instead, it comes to -7.6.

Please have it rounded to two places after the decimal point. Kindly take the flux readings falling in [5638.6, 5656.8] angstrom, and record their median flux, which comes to 8.43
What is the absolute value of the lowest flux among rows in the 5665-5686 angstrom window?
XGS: 7.78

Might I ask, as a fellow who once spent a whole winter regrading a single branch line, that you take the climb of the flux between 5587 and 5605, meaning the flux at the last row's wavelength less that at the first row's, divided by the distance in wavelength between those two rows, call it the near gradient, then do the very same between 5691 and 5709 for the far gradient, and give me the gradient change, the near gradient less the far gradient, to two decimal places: 0.12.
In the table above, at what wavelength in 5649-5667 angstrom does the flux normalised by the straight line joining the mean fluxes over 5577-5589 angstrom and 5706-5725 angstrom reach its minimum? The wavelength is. 5658.09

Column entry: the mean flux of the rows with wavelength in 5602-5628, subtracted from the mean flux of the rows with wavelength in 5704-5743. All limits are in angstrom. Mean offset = 4.2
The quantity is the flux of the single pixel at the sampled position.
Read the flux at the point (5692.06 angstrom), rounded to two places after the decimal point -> 7.29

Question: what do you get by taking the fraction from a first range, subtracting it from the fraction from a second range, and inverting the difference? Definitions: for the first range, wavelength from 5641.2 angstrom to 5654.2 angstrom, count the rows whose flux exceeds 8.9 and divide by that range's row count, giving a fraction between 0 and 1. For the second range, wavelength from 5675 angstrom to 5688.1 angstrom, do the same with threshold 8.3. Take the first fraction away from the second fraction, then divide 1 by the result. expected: 5.0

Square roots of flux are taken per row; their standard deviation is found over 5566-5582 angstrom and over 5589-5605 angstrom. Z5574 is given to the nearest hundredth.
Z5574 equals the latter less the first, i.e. -0.02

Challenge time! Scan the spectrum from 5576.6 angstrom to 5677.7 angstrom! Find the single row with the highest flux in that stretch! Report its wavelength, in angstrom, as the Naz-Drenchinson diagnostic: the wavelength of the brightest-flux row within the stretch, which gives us 5665.91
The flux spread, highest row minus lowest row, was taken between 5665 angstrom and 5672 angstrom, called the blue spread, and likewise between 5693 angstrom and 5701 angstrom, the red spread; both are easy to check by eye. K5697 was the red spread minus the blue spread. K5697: -7.8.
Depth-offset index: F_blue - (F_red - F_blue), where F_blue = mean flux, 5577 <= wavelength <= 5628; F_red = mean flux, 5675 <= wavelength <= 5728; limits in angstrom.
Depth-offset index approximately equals 4.7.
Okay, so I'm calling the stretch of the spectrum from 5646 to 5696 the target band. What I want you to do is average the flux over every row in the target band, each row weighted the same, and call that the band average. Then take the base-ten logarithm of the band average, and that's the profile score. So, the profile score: 0.97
